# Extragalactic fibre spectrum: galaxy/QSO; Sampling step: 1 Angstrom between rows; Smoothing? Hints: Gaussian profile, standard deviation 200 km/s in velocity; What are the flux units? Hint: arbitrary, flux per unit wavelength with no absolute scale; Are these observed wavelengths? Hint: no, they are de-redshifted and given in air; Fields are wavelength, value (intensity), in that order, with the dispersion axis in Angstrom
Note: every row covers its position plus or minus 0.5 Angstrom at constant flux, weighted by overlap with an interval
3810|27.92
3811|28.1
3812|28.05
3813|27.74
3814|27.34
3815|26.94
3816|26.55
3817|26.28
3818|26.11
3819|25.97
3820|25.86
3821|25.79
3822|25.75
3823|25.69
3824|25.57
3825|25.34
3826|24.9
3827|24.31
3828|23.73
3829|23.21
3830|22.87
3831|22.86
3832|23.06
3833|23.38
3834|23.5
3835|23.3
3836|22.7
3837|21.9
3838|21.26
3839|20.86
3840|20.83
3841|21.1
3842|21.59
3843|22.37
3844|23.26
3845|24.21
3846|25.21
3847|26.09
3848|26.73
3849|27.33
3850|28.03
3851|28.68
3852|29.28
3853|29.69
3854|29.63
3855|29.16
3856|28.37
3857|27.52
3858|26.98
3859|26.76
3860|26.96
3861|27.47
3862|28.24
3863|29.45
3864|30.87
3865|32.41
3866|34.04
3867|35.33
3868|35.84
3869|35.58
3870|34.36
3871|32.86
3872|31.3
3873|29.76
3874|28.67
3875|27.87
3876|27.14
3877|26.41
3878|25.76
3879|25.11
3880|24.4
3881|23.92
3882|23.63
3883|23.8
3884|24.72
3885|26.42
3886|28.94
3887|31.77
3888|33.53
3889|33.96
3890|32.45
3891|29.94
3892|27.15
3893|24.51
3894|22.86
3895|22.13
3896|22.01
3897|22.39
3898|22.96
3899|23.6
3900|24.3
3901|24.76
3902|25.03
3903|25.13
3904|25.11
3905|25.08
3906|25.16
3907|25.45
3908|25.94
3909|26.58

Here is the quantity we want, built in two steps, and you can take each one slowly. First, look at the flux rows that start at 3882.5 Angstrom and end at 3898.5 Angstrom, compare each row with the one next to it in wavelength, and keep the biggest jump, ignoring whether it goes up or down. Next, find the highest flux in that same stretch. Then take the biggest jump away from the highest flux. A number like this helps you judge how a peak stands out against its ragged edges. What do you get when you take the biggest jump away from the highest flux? 31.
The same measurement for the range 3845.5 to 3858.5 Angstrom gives 29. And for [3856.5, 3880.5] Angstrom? 34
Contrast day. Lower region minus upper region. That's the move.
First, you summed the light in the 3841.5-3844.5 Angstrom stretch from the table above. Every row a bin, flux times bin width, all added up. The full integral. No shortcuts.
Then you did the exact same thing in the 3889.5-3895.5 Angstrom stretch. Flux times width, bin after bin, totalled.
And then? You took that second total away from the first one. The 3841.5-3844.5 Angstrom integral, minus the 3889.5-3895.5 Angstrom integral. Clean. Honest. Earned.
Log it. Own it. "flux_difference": -92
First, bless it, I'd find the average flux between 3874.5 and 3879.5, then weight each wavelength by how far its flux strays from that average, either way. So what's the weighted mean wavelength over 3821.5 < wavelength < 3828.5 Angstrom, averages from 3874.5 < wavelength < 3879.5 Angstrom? 3826.0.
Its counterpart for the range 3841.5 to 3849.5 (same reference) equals 3843.9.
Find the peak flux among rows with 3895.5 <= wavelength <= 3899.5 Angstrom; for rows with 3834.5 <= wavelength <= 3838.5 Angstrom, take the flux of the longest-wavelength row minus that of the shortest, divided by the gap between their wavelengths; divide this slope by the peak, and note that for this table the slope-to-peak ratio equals -0.029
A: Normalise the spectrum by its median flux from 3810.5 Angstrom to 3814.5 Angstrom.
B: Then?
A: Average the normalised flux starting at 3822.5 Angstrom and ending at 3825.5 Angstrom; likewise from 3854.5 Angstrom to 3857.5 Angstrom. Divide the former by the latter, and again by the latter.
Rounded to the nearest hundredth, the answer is 0.89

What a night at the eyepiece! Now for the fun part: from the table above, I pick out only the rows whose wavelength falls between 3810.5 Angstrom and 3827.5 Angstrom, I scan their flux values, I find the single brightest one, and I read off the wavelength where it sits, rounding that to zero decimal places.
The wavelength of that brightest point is 3811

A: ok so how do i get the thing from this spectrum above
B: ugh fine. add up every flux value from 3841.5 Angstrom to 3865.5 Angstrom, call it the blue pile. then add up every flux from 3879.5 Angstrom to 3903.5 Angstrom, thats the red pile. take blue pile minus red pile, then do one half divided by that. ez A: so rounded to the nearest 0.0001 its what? 0.0156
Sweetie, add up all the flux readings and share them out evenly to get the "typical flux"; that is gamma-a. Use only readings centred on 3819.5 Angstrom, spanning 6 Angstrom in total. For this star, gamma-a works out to 26.0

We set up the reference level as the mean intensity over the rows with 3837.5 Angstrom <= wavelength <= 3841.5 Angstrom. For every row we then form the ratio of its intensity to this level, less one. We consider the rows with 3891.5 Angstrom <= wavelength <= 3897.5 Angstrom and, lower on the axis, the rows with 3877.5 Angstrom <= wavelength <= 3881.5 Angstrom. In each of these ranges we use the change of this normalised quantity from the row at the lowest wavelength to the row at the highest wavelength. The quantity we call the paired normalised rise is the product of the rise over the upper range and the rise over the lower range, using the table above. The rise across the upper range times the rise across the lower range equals 0.020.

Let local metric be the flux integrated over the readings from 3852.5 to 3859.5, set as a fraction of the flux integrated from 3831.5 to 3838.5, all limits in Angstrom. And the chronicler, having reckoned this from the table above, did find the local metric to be 1.2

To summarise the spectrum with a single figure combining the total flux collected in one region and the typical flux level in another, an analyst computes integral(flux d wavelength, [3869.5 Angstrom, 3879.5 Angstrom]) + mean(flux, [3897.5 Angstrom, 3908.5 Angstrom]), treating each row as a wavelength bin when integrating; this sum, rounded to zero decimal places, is 314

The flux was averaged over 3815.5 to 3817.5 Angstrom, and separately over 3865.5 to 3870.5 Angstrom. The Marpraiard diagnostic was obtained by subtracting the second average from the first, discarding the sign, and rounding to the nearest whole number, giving 9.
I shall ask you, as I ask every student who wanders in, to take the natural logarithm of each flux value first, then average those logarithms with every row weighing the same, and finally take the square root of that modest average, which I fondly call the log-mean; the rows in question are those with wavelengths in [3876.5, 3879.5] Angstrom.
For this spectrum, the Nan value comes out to 1.802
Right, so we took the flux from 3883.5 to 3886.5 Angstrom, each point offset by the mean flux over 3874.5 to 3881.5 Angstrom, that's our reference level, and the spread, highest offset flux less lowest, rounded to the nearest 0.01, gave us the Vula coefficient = 4.22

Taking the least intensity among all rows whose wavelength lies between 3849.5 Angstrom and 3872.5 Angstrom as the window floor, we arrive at 26.76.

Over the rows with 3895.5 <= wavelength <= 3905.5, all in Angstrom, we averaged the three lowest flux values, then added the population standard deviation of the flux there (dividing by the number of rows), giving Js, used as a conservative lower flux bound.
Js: 23.6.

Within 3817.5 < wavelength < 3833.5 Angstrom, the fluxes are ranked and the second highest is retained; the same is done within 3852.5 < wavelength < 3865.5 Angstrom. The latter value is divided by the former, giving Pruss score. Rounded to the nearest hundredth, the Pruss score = 1.19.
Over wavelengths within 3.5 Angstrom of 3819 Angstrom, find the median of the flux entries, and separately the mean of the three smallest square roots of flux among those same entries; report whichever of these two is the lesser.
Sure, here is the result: 5.08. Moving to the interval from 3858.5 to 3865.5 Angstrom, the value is 5.20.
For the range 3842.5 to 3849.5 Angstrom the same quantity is 4.82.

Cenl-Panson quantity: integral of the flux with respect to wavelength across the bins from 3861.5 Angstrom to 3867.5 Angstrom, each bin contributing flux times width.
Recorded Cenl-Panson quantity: 190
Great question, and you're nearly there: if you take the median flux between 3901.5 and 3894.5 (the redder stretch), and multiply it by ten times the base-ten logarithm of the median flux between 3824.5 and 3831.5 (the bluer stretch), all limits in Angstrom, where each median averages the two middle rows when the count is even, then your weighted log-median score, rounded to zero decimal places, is 316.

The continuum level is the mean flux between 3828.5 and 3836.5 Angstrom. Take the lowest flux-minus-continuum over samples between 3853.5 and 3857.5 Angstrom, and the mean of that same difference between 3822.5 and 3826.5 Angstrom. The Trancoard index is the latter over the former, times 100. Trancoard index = 51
